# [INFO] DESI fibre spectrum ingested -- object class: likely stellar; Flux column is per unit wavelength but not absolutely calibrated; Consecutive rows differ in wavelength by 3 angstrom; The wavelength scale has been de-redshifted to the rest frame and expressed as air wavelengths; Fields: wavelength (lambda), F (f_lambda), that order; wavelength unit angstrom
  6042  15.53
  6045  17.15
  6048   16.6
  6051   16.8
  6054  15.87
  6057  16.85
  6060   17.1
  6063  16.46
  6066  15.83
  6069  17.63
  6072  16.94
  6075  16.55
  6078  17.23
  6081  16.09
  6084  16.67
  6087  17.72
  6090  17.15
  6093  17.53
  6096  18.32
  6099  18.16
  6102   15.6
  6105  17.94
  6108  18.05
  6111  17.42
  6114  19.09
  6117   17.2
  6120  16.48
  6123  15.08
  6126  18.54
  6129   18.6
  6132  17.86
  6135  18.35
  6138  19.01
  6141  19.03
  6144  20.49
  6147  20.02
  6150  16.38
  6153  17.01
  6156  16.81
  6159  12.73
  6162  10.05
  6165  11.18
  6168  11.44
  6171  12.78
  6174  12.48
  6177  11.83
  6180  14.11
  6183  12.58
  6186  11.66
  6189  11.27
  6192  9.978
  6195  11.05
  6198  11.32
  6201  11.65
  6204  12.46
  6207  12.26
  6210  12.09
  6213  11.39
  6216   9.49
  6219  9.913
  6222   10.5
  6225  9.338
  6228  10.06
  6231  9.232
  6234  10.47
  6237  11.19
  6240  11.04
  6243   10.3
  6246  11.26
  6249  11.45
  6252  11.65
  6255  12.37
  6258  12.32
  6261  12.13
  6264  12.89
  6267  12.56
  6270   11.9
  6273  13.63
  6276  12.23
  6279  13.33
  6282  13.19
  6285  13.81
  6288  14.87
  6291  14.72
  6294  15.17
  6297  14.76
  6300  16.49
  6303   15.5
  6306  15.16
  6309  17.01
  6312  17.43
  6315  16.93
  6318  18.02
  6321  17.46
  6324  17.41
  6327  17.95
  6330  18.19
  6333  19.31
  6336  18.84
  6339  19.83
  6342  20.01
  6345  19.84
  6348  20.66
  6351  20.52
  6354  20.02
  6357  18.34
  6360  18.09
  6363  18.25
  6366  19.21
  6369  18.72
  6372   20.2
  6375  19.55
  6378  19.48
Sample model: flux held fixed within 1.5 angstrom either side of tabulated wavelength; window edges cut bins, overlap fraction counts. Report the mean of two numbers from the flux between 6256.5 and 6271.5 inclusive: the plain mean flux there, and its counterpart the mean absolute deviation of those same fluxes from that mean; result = 6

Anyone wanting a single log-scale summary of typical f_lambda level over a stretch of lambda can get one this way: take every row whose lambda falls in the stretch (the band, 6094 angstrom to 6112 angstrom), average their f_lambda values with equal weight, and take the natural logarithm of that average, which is 2.87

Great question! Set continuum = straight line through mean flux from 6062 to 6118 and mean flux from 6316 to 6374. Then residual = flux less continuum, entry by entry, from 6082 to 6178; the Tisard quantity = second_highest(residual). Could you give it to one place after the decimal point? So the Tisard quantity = 2.4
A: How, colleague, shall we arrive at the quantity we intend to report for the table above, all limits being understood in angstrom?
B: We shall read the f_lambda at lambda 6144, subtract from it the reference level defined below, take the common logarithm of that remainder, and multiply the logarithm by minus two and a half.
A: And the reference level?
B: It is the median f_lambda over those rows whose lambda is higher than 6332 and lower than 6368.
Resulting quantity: 0.09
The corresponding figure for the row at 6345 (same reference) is 1.42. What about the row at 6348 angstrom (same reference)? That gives -0.09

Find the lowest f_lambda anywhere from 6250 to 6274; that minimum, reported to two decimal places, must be 11.65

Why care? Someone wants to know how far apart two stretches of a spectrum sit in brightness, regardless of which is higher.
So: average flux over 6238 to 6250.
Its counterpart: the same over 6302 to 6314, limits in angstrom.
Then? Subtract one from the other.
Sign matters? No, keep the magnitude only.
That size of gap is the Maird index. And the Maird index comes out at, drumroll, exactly 5.3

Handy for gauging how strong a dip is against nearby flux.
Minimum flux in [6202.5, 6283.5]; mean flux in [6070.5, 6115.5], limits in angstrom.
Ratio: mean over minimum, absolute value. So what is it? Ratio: 1.9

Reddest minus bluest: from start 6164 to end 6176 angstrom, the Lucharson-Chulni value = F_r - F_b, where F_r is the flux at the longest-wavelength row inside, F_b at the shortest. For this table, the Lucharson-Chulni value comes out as 1.3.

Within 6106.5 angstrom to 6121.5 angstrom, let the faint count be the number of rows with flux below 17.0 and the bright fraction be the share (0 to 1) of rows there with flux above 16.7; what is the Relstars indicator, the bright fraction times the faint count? 0.80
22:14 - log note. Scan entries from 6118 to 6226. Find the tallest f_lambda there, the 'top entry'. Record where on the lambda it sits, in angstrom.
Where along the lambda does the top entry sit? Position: 6144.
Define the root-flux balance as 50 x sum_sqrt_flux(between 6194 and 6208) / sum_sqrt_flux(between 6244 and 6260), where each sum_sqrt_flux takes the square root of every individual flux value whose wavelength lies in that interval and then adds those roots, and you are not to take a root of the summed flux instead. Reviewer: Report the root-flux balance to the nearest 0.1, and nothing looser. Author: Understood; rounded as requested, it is 49.9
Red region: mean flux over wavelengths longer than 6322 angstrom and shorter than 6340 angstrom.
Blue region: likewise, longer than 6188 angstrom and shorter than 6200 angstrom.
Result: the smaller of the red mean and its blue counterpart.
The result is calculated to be 10.9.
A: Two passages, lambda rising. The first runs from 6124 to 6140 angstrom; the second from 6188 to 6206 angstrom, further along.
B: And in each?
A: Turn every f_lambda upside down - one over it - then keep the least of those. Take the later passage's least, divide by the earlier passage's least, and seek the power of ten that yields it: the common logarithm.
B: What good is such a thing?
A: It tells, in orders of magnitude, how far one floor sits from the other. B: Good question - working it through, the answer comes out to 0.18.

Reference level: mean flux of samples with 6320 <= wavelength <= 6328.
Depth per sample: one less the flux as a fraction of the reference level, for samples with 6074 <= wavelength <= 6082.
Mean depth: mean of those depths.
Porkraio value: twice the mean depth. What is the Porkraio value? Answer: 0.11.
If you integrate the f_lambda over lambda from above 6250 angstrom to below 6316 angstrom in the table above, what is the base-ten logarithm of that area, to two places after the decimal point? 2.97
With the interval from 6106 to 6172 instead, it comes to 3.04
